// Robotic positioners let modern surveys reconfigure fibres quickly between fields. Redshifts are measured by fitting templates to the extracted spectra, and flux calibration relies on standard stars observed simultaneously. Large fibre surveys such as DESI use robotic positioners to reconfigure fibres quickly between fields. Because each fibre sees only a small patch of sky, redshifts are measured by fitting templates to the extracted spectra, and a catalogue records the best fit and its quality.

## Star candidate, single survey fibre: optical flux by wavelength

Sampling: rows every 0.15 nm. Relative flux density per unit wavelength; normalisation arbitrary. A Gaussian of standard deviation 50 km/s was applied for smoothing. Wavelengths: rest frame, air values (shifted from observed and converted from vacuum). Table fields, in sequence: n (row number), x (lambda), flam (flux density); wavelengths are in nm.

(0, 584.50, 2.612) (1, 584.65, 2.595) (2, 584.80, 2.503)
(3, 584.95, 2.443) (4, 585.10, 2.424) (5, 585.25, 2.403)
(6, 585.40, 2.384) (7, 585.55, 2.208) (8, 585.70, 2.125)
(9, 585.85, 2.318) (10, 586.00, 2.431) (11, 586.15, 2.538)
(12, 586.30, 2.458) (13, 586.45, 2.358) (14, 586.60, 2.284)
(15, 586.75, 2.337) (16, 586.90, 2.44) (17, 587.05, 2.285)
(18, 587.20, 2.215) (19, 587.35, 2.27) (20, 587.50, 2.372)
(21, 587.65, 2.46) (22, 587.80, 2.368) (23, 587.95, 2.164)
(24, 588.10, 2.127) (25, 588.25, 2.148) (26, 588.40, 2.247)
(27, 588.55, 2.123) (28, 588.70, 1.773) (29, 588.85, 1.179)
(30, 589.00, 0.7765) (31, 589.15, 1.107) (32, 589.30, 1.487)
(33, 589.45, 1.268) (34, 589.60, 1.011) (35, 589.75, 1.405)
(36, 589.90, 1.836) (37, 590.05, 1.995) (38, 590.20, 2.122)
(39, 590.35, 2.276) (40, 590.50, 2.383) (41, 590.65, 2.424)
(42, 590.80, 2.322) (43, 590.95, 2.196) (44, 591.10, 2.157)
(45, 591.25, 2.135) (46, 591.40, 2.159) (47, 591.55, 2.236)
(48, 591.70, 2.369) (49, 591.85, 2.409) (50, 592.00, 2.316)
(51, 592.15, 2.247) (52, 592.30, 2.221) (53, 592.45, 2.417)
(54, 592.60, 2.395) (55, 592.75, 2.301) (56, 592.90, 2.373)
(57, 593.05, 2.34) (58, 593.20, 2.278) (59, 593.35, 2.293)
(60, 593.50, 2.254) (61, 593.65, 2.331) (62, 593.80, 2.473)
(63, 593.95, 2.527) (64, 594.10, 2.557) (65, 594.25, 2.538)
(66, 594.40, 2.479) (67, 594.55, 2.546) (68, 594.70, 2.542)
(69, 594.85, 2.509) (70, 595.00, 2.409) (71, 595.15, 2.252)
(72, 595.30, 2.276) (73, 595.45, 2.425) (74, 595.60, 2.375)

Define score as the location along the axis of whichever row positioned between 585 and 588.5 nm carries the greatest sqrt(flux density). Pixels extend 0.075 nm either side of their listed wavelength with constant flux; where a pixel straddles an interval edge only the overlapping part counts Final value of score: 586.15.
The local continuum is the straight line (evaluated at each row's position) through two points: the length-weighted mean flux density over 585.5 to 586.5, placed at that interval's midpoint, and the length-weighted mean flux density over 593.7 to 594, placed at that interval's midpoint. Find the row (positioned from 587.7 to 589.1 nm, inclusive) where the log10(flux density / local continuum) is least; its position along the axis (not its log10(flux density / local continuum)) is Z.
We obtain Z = 589.00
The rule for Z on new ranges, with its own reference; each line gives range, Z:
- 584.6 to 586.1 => 585.70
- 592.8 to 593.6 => 593.50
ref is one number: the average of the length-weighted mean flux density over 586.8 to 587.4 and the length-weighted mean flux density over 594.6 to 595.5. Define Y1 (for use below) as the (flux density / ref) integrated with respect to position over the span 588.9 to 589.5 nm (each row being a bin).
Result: 0.294 nm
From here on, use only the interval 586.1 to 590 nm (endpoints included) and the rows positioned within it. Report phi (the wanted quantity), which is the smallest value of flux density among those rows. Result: 0.7765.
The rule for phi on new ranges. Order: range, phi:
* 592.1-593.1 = 2.221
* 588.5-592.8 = 0.7765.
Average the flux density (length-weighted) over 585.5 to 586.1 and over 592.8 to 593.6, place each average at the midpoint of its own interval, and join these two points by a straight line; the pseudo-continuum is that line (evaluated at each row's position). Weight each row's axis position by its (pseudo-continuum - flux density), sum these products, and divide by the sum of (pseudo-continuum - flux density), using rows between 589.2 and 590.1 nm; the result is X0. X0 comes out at 589.60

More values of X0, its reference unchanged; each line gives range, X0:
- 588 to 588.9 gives 588.68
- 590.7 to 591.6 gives 591.25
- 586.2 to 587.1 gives 586.58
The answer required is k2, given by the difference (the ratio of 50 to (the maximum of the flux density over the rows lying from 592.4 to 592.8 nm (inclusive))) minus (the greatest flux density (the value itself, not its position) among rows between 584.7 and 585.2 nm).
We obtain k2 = 18.2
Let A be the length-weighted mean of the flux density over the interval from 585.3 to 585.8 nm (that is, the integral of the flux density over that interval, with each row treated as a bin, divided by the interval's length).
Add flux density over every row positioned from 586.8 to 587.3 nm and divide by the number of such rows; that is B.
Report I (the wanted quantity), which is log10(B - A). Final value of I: -1.2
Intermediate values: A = 2.25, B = 2.31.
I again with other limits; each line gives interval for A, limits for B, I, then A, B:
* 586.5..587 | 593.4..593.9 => -2.7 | 2.35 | 2.35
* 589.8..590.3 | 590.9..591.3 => -0.7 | 1.97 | 2.16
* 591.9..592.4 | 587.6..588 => -1.3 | 2.28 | 2.33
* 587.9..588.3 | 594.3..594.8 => -0.4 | 2.15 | 2.52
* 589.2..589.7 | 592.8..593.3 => 0.0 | 1.26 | 2.33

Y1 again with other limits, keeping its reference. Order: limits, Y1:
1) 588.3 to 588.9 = 0.477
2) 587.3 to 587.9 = 0.602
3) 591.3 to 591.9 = 0.581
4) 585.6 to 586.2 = 0.596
